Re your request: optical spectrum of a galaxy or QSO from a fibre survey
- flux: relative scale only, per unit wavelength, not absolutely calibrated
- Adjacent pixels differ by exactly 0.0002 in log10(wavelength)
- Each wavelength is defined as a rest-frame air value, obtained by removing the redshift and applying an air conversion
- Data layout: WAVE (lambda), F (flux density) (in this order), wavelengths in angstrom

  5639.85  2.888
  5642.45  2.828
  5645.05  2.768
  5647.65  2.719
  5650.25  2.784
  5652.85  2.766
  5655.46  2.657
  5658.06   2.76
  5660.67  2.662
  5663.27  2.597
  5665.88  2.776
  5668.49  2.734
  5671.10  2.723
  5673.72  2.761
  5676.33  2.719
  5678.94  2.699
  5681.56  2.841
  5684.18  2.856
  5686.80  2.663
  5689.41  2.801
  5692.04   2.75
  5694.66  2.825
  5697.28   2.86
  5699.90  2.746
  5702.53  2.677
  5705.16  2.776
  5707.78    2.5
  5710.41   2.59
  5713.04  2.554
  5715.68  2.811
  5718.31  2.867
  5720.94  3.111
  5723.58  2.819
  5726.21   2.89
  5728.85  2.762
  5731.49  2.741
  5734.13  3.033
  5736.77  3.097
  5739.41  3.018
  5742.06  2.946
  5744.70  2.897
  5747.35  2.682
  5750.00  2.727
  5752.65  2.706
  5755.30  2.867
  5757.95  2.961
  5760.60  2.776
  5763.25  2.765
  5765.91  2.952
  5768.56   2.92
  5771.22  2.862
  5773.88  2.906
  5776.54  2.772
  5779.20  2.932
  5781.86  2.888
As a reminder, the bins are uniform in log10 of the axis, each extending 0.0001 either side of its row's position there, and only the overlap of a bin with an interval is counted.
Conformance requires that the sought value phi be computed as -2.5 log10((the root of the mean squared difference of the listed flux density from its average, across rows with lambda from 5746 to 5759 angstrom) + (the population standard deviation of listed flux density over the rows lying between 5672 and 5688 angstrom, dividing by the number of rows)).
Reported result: 1.87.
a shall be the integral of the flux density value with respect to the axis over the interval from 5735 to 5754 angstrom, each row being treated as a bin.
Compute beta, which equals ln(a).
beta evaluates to 4.00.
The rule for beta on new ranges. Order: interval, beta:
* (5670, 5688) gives 3.90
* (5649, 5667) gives 3.89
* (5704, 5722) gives 3.90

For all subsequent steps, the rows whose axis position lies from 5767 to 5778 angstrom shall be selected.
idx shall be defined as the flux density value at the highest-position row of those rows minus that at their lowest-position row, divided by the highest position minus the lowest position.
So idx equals -0.019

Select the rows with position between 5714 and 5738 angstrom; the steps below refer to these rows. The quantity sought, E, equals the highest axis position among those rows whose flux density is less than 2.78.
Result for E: 5731.49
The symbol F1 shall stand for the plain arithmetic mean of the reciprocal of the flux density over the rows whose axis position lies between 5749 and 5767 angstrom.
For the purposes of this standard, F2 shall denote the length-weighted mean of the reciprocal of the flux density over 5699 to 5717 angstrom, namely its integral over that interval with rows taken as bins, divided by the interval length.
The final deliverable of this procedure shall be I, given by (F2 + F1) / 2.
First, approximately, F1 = 0.355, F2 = 0.376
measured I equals 0.365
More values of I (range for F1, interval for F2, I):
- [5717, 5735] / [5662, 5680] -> 0.358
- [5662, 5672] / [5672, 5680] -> 0.368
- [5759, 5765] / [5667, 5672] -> 0.364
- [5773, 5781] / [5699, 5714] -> 0.364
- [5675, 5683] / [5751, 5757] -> 0.361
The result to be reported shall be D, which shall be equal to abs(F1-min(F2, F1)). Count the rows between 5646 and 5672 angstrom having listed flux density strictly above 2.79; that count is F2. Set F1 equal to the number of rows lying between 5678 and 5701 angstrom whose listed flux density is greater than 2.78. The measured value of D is 5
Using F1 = 5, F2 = 0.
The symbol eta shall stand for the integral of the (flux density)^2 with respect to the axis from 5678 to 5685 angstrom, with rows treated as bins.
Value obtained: 54.9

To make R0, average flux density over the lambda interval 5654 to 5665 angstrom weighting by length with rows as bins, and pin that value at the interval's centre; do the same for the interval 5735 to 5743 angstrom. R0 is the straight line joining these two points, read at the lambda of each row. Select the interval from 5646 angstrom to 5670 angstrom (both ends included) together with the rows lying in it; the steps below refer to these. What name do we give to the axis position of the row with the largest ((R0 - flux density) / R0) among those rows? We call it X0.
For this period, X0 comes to 5663.27 angstrom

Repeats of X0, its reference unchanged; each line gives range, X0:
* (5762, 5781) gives 5776.54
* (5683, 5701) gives 5686.80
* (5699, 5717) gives 5707.78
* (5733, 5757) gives 5747.35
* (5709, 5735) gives 5713.04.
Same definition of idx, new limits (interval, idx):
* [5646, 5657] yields -0.008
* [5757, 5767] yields -0.001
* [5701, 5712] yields -0.011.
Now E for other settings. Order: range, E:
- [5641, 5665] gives 5663.27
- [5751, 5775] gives 5763.25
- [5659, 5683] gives 5678.94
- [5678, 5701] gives 5699.90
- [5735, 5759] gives 5752.65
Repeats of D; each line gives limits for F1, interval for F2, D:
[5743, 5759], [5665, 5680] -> 3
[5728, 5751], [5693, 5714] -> 3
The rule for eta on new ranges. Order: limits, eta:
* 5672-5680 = 59.5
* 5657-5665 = 57.3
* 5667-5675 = 60.0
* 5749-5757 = 61.8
